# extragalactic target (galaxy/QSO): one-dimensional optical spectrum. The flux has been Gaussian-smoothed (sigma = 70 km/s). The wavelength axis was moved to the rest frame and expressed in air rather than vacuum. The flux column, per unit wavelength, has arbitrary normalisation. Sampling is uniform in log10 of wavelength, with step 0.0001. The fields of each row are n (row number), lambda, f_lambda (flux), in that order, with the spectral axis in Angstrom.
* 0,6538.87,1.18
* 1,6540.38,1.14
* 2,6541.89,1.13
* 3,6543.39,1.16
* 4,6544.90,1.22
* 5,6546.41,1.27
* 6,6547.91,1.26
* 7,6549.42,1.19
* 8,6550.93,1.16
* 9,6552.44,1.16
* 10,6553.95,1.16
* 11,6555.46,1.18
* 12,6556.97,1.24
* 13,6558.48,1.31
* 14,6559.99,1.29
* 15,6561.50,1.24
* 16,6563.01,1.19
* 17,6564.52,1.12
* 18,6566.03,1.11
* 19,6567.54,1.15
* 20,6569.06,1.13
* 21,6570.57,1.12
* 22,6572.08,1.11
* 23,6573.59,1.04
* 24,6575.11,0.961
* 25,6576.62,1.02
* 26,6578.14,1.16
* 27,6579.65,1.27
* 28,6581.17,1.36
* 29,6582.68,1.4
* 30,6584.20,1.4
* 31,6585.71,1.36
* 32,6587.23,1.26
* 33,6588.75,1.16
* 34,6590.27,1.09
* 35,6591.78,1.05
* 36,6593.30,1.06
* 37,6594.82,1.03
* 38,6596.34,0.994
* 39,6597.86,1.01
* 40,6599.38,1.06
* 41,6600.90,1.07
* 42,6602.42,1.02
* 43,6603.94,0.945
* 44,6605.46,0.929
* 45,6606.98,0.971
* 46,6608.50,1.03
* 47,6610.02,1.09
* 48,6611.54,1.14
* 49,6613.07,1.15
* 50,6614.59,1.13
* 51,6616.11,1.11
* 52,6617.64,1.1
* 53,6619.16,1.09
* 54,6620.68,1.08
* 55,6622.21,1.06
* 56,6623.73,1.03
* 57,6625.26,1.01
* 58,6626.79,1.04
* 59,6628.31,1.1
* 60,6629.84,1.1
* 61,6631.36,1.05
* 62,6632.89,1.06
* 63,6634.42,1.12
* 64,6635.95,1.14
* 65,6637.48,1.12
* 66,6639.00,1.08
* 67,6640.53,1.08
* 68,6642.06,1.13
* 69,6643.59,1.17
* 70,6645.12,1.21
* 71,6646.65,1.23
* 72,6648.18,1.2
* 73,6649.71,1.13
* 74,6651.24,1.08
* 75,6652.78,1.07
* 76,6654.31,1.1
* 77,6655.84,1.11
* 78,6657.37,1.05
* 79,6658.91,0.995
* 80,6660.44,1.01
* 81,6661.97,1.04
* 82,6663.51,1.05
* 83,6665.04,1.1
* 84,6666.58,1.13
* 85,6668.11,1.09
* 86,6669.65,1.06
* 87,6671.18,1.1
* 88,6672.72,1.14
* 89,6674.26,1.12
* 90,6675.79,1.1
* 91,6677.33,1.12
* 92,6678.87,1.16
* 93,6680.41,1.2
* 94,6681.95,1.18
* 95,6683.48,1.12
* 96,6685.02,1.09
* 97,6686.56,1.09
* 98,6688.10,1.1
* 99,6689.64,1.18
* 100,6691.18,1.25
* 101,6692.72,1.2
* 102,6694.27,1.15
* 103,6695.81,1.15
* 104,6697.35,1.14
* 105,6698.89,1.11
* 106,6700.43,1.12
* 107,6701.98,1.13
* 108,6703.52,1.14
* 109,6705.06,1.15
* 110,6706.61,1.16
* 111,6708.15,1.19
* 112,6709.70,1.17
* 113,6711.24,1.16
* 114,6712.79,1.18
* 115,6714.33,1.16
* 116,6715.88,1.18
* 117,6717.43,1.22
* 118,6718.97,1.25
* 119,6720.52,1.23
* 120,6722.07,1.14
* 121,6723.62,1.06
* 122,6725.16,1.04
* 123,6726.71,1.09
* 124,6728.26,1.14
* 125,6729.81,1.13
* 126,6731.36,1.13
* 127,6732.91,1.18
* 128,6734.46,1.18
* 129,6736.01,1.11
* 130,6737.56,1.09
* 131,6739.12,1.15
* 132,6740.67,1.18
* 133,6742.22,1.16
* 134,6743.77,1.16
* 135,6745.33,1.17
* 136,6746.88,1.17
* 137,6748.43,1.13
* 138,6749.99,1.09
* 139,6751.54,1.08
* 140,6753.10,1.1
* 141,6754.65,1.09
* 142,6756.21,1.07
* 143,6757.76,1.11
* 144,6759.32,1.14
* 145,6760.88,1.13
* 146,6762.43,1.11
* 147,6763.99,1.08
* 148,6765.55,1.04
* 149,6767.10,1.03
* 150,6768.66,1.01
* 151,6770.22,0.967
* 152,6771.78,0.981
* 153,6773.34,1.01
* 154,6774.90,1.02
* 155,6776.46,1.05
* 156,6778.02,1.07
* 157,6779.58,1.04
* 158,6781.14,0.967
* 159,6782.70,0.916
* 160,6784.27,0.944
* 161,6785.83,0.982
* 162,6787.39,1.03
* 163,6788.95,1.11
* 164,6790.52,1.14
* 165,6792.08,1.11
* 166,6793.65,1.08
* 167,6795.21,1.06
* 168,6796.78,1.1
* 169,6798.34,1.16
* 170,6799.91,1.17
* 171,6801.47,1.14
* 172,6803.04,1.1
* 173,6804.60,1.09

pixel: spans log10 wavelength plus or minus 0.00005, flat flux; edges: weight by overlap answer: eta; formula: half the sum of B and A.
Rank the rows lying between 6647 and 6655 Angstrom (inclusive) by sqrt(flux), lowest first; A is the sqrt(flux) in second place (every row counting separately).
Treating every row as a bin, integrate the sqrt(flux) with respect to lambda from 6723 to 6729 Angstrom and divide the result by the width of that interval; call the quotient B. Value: 1.04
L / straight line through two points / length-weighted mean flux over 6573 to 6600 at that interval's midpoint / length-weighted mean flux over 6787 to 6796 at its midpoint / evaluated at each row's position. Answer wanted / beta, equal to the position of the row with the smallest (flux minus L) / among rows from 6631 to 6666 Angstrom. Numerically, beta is 6658.91 Angstrom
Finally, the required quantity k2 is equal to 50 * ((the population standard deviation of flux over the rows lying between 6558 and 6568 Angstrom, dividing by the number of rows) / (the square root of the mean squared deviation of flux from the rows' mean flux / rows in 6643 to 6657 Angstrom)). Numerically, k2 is 66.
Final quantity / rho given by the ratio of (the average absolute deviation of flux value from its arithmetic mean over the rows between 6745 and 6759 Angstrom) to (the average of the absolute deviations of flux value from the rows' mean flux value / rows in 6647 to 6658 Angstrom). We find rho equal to 0.84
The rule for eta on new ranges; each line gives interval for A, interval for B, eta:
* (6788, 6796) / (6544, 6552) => 1.07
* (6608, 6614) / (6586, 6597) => 1.05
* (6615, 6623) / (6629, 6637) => 1.04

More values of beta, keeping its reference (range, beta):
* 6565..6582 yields 6575.11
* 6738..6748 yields 6739.12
